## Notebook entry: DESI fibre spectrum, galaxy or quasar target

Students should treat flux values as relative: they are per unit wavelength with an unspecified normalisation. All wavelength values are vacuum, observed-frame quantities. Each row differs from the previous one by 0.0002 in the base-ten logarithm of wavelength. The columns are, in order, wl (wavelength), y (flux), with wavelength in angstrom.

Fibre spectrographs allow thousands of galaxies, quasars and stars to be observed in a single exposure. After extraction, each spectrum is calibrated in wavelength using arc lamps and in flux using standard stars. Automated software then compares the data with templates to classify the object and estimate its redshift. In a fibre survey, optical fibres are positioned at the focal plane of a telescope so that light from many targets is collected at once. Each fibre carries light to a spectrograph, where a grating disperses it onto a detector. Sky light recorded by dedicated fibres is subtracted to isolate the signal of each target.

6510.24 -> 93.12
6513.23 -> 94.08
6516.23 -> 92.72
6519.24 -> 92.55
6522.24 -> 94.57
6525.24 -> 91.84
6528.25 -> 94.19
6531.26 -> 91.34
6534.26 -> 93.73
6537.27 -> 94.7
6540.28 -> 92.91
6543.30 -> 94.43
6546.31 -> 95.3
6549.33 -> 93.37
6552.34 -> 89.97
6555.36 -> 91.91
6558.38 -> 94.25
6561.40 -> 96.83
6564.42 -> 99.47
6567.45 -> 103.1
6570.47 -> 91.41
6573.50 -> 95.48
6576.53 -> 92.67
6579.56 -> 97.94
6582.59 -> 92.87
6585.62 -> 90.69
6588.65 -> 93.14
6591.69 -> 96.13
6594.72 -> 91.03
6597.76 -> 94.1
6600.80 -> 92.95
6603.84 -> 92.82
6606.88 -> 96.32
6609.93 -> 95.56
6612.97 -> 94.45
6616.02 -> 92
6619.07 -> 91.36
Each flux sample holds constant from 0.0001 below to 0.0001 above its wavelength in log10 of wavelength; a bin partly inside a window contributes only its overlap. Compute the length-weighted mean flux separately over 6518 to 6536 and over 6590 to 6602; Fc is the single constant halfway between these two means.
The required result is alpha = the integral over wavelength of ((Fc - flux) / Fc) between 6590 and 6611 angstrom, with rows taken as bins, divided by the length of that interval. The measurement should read -0.008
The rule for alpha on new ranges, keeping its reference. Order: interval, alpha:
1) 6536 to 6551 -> -0.008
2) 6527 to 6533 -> 0.006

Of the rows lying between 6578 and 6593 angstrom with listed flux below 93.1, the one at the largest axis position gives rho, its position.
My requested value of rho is 6585.62 angstrom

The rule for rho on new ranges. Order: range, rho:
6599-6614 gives 6603.84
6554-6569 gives 6555.36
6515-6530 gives 6525.24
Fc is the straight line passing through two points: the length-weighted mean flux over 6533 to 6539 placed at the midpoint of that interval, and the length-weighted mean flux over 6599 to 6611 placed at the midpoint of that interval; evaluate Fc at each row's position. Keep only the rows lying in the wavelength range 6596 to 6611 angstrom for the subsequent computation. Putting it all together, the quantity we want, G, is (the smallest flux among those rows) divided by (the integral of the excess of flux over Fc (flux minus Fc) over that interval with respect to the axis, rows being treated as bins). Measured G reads -108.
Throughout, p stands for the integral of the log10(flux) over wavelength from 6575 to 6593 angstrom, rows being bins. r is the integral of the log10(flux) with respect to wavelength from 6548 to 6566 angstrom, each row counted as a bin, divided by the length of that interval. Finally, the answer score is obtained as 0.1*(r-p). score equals -3.35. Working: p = 35.5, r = 1.975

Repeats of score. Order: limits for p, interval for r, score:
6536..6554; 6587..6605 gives -3.35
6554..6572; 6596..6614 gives -3.37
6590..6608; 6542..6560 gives -3.35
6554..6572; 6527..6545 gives -3.37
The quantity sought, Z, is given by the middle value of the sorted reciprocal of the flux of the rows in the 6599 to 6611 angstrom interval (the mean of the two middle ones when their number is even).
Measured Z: 0.0106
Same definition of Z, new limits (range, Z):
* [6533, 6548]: 0.0106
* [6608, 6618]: 0.0106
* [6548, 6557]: 0.0109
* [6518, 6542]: 0.0107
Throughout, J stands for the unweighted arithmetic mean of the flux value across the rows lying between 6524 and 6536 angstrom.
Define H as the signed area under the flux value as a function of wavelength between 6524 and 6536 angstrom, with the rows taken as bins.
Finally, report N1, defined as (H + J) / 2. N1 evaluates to 603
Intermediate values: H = 1114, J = 92.8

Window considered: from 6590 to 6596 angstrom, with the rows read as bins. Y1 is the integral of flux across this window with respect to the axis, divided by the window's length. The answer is 93.7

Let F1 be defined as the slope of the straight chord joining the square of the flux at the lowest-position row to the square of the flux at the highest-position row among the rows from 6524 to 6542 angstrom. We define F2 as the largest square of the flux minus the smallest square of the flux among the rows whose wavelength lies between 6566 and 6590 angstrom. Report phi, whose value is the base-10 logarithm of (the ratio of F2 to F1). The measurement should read 2.3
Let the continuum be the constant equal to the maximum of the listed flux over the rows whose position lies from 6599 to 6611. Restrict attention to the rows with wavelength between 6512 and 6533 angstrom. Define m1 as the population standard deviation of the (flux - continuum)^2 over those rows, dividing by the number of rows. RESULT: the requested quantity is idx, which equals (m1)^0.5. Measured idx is 2.78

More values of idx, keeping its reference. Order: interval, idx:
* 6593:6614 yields 3.01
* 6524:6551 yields 2.78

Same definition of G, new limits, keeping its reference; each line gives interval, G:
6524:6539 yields -6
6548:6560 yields -4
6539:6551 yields -31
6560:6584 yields 2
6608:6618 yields -26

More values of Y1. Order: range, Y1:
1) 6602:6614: 94.8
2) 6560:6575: 97.2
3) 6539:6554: 93.2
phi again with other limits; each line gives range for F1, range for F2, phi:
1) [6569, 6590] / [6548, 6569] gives 2.2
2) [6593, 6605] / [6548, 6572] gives 1.8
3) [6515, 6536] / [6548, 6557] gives 1.8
